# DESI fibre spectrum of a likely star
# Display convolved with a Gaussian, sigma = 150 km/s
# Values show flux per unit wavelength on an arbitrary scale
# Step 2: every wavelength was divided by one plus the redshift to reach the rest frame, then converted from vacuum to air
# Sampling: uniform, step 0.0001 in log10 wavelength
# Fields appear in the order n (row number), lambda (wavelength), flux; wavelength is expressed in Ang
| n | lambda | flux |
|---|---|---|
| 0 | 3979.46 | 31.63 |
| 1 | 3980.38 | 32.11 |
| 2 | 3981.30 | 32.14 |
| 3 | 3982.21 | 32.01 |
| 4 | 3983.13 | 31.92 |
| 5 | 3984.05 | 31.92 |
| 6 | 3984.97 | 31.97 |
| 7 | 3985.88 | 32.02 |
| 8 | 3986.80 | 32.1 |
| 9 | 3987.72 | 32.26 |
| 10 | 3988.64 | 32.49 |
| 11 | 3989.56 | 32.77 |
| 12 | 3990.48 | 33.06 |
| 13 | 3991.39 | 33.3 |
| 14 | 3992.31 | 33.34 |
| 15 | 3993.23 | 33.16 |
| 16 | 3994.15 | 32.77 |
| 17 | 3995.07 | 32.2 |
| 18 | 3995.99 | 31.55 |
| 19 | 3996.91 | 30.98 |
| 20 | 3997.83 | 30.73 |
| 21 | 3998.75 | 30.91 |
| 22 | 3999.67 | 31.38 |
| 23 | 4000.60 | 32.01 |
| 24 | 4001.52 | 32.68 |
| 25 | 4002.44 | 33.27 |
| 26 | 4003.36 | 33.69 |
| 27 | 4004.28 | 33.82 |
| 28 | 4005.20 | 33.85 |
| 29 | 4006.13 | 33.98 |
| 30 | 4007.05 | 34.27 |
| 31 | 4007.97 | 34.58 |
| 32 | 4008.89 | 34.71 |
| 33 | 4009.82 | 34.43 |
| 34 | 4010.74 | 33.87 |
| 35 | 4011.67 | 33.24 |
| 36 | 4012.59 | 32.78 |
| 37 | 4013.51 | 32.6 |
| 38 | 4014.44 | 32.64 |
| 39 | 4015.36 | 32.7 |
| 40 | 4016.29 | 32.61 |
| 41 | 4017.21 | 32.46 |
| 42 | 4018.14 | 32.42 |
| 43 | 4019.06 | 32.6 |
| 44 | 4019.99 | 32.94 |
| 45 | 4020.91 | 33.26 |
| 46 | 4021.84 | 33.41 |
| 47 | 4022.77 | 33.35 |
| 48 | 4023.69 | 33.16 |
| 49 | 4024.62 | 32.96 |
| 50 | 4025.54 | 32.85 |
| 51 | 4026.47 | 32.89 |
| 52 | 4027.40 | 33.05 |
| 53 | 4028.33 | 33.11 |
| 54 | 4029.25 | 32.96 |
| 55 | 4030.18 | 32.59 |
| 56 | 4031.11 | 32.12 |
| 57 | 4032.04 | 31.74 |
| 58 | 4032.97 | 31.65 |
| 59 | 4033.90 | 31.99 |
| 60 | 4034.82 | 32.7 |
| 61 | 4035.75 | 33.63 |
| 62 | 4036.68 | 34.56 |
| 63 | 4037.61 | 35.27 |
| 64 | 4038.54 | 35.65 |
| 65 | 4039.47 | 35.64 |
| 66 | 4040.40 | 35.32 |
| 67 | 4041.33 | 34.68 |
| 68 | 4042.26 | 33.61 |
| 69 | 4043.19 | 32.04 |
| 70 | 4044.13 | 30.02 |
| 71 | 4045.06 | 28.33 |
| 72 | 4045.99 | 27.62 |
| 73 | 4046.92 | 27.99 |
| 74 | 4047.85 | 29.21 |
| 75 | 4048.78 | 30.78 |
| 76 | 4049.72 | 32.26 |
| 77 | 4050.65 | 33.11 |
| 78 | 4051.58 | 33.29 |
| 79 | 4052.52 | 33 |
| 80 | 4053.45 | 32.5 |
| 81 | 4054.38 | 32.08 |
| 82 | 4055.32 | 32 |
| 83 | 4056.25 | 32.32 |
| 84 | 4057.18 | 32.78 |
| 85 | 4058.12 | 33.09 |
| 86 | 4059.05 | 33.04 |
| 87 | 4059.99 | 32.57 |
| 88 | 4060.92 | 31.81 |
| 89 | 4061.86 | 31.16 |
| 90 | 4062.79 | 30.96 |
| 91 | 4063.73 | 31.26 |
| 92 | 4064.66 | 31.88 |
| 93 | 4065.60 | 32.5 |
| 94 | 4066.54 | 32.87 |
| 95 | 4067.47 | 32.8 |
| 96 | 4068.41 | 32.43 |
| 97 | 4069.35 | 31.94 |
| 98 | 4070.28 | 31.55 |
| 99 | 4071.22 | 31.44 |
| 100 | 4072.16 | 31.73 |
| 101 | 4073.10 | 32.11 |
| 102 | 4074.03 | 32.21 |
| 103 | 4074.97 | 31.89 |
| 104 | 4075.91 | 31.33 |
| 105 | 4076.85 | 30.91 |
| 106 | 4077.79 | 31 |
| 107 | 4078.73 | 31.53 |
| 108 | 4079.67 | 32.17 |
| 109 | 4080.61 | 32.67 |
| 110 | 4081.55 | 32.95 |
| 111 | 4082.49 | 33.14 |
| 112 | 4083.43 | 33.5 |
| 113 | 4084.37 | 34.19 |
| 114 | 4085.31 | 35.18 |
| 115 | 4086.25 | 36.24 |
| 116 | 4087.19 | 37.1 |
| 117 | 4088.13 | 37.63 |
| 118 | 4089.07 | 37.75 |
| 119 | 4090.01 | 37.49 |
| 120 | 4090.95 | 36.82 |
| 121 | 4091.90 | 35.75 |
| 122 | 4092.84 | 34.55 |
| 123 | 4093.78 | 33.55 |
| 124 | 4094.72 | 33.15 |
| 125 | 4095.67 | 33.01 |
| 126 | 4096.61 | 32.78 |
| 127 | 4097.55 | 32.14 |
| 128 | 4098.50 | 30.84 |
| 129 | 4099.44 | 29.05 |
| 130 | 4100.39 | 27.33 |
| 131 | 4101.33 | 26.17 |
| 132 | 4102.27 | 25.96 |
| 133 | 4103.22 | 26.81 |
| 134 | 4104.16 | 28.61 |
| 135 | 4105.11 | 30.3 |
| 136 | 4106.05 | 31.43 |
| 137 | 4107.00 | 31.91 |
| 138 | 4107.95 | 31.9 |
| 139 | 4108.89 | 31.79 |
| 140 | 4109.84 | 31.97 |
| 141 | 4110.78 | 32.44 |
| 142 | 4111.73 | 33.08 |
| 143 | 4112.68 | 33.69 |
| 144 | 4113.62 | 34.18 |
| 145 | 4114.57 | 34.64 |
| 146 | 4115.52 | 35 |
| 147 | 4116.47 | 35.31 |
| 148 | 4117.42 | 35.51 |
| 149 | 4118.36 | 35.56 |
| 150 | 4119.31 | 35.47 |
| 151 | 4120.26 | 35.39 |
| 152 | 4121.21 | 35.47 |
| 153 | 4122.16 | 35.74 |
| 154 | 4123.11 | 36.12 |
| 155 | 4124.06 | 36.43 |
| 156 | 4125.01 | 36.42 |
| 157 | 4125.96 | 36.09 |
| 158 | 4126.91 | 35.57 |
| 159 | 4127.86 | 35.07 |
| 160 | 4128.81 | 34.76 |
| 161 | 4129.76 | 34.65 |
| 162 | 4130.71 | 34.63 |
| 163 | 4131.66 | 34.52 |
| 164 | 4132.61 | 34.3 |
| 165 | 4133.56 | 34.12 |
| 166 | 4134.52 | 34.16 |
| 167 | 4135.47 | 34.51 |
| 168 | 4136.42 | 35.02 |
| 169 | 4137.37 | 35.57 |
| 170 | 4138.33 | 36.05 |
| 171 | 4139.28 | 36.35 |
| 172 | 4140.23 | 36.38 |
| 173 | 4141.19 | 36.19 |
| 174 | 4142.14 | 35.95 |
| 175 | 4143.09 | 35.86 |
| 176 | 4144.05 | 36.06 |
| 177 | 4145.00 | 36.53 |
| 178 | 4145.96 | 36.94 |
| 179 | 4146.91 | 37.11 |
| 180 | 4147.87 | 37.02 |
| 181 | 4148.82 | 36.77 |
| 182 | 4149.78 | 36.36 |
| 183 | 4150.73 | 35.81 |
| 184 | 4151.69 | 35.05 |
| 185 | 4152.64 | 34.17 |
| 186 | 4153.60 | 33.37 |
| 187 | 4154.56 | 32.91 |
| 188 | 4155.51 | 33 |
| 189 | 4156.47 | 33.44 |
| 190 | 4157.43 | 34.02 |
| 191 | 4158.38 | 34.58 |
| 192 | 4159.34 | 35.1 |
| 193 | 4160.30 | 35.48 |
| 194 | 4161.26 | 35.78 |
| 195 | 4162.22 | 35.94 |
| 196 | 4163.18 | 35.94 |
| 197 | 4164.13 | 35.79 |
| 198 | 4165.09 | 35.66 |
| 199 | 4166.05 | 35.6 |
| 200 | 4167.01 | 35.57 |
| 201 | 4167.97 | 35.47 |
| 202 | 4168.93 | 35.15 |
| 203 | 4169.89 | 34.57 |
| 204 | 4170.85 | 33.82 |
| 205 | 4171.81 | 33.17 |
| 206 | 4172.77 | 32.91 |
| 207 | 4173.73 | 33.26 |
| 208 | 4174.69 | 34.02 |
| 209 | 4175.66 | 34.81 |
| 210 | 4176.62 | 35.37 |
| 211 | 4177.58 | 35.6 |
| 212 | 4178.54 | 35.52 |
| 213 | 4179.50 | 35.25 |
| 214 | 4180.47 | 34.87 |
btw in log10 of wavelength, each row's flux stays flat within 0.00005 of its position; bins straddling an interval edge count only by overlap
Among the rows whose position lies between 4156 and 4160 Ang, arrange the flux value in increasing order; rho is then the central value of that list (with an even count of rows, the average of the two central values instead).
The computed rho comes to 34.3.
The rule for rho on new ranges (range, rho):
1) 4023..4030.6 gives 33.0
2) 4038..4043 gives 35.3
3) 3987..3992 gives 32.8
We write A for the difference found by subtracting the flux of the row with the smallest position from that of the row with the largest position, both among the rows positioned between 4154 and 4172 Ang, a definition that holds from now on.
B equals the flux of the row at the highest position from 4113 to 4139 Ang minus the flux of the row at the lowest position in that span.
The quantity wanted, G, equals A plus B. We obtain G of 2.1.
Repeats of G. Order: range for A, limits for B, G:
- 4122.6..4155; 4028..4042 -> -1.6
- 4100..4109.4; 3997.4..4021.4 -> 7.0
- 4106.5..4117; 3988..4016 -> 3.6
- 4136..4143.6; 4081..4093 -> 2.4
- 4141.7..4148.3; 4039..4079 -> -3.0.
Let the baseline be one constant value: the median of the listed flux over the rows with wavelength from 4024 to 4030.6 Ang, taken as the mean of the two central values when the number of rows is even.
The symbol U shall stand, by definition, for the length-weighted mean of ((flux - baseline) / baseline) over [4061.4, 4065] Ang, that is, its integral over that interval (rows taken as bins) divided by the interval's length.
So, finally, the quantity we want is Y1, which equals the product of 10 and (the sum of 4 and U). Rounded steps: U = -0.05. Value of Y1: 39.5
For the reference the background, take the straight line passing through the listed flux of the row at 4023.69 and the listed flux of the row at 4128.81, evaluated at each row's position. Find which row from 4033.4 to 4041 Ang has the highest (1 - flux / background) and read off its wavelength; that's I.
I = 4033.90 Ang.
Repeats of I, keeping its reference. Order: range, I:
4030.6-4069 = 4045.99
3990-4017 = 3997.83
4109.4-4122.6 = 4109.84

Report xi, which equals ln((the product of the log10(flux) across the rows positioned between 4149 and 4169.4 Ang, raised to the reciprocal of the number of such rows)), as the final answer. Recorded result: 0.434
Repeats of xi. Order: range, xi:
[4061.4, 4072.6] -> 0.408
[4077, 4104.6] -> 0.413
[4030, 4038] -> 0.417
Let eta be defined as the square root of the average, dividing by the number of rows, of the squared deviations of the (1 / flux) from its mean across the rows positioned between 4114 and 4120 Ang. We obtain 0.0003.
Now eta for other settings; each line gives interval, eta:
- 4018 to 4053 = 0.0019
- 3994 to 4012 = 0.0012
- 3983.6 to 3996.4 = 0.0005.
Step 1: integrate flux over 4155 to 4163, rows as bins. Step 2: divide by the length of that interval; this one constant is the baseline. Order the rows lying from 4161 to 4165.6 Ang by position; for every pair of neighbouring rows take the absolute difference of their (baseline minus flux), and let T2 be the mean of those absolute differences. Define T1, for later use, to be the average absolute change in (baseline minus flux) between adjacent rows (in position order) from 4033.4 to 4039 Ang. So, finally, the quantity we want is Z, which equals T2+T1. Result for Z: 0.8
